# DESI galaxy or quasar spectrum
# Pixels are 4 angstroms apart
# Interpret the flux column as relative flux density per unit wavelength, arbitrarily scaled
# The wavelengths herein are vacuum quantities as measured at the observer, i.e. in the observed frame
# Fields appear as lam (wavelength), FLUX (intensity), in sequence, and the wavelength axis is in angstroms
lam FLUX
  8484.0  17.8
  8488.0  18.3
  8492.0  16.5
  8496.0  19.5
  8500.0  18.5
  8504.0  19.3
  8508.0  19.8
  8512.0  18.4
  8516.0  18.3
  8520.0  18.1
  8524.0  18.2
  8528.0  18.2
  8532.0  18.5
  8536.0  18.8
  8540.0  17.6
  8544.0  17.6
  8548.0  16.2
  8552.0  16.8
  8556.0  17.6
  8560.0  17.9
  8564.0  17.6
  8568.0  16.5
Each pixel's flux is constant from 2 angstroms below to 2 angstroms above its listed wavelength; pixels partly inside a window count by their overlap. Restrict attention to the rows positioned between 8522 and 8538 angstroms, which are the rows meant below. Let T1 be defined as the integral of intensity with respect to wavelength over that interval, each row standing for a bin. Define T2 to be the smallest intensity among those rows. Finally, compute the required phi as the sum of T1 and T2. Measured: 313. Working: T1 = 295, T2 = 18.2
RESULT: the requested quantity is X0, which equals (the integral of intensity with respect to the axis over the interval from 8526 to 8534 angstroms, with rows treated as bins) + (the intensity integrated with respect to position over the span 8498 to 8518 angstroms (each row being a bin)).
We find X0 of 524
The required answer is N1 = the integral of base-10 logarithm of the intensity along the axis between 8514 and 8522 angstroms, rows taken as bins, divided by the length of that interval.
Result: 1.260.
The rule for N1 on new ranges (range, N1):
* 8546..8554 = 1.217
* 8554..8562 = 1.249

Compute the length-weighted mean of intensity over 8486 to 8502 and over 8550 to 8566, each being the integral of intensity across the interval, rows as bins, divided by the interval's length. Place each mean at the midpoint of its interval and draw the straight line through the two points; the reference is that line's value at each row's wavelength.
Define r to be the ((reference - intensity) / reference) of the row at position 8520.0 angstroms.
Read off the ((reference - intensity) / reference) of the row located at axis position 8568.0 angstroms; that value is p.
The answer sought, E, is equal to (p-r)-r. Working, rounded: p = 0.050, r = -0.01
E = 0.1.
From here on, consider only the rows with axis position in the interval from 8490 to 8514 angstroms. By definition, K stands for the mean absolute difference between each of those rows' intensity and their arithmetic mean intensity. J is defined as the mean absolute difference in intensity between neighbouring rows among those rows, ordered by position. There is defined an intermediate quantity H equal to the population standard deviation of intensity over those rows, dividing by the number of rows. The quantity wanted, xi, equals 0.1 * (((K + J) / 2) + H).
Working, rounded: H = 1.09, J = 1.3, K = 0.9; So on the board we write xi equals 0.22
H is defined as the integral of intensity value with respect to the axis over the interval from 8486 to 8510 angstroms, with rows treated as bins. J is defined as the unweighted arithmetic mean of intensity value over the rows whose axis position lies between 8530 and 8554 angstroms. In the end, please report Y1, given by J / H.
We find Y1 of 0.039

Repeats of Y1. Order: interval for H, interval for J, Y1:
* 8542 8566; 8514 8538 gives 0.044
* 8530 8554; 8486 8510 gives 0.044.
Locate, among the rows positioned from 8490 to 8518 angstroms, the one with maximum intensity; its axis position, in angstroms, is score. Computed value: 8508.0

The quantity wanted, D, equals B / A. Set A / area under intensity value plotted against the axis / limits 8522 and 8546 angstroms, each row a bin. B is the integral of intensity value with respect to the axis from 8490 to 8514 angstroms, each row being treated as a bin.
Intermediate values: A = 436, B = 448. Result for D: 1.03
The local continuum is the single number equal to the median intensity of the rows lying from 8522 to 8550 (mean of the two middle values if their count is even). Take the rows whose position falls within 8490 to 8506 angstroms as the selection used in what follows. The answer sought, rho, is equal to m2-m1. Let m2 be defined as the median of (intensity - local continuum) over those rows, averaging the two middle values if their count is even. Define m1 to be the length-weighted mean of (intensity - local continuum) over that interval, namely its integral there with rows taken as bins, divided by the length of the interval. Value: 0.45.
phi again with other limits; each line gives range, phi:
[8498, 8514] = 322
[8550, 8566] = 296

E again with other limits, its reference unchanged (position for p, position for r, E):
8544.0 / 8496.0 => 0.1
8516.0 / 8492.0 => -0.2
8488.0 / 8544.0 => 0.0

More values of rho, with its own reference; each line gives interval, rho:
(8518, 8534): -0.05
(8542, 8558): 0.15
